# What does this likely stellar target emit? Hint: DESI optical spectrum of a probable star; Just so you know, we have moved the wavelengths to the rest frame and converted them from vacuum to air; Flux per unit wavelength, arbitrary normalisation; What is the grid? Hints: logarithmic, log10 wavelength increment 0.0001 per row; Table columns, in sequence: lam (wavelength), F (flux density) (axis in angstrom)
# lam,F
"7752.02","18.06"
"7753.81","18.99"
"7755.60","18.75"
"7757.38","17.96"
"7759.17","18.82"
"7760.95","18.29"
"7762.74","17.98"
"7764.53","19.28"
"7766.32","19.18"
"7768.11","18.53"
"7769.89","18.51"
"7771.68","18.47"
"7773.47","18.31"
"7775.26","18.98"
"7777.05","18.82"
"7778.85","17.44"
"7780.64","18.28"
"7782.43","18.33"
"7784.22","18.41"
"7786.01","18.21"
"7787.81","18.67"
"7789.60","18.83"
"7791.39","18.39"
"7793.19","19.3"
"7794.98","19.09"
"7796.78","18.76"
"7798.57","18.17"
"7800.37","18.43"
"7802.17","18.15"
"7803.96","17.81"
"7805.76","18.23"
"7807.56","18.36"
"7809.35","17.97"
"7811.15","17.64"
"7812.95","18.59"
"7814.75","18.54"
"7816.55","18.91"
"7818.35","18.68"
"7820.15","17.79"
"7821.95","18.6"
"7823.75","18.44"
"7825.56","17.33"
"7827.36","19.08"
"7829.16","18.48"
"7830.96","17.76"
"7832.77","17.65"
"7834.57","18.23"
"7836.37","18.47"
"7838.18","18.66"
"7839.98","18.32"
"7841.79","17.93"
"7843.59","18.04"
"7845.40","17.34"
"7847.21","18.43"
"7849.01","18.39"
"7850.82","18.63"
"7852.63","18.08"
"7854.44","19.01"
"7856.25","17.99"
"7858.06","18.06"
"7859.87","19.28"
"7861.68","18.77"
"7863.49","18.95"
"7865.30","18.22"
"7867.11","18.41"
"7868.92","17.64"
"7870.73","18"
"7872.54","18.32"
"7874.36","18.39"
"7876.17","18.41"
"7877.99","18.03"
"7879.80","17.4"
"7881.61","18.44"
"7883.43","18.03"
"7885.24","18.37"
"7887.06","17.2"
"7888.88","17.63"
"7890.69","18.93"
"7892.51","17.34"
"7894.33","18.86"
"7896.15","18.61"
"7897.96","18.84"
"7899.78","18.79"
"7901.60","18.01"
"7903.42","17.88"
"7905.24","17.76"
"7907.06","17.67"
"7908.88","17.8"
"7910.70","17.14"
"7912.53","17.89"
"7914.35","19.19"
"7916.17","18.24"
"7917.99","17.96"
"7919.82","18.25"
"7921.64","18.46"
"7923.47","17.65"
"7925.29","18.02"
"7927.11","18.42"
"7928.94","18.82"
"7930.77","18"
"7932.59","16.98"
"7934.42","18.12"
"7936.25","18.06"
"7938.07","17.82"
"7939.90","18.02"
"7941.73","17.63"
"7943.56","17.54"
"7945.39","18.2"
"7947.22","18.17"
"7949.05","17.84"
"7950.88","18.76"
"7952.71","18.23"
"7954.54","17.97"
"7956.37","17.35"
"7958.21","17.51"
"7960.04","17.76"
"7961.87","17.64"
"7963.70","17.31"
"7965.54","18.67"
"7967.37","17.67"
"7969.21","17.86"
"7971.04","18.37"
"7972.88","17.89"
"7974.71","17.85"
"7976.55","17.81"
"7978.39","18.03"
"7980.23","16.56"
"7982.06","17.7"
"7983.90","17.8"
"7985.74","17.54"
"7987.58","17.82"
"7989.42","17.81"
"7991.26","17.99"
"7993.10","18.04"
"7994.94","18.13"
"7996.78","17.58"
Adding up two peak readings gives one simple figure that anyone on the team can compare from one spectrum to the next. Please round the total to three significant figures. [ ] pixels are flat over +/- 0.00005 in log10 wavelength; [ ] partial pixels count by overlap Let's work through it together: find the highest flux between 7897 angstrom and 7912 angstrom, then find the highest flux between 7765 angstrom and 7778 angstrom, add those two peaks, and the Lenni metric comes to 38.0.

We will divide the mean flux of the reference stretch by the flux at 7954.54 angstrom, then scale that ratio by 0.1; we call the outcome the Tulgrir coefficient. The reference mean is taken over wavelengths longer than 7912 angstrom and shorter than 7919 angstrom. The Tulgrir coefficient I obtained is 0.102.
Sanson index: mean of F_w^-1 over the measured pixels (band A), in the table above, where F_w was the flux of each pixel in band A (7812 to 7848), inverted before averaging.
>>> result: 0.0548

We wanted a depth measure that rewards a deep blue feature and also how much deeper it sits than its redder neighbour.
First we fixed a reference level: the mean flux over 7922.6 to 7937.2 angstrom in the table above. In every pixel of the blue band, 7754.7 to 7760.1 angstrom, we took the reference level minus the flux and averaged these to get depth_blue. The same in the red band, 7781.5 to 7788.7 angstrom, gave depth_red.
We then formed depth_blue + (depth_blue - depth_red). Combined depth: -0.6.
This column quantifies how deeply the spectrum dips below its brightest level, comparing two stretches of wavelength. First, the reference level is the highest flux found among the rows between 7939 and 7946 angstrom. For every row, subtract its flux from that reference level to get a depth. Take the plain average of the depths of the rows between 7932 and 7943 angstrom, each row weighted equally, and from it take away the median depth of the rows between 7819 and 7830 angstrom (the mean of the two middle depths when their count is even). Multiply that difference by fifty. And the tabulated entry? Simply 34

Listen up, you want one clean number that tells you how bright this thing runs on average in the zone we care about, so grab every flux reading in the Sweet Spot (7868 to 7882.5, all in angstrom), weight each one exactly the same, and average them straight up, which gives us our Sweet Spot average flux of 18.1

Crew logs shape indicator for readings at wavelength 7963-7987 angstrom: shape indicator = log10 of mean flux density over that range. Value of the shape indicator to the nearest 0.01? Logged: 1.25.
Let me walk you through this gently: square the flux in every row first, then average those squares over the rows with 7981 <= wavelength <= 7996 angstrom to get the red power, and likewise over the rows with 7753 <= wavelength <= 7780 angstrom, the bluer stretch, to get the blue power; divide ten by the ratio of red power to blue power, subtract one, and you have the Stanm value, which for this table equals 9.81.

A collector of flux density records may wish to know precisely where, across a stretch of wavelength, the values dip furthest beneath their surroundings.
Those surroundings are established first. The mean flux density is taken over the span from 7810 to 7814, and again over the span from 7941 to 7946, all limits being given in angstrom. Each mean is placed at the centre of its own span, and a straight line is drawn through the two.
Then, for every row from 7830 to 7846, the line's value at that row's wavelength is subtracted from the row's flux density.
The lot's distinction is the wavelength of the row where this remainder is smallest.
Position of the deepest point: 7845.40 angstrom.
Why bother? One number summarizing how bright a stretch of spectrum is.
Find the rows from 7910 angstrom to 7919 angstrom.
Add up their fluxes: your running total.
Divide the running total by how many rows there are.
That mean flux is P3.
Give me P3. 18.1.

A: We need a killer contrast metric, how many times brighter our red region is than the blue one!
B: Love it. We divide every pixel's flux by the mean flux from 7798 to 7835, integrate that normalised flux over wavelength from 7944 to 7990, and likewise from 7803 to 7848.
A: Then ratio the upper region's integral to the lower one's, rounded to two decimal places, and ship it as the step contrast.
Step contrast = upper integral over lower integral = 1.00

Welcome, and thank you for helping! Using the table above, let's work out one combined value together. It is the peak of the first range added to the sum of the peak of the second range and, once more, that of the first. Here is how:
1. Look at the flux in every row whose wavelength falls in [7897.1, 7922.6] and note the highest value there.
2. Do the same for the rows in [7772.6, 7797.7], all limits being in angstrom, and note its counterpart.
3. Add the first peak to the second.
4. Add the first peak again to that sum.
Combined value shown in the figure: 57.7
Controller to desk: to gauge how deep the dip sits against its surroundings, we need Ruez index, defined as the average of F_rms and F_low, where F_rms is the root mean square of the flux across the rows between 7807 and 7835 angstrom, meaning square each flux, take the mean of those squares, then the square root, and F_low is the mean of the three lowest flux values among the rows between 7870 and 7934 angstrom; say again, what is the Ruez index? 17.7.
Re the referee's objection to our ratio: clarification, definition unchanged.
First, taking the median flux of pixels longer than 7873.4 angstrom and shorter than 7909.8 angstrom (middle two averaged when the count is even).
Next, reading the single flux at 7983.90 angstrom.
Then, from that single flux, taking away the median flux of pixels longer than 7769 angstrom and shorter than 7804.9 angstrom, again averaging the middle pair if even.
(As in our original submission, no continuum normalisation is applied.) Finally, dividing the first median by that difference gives -29.1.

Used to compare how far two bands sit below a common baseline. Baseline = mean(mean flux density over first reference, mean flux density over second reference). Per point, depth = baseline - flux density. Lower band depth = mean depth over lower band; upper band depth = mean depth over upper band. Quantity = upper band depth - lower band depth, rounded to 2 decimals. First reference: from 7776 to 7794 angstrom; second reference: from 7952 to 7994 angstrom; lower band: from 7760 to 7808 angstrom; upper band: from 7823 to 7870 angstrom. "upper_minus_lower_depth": 0.20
